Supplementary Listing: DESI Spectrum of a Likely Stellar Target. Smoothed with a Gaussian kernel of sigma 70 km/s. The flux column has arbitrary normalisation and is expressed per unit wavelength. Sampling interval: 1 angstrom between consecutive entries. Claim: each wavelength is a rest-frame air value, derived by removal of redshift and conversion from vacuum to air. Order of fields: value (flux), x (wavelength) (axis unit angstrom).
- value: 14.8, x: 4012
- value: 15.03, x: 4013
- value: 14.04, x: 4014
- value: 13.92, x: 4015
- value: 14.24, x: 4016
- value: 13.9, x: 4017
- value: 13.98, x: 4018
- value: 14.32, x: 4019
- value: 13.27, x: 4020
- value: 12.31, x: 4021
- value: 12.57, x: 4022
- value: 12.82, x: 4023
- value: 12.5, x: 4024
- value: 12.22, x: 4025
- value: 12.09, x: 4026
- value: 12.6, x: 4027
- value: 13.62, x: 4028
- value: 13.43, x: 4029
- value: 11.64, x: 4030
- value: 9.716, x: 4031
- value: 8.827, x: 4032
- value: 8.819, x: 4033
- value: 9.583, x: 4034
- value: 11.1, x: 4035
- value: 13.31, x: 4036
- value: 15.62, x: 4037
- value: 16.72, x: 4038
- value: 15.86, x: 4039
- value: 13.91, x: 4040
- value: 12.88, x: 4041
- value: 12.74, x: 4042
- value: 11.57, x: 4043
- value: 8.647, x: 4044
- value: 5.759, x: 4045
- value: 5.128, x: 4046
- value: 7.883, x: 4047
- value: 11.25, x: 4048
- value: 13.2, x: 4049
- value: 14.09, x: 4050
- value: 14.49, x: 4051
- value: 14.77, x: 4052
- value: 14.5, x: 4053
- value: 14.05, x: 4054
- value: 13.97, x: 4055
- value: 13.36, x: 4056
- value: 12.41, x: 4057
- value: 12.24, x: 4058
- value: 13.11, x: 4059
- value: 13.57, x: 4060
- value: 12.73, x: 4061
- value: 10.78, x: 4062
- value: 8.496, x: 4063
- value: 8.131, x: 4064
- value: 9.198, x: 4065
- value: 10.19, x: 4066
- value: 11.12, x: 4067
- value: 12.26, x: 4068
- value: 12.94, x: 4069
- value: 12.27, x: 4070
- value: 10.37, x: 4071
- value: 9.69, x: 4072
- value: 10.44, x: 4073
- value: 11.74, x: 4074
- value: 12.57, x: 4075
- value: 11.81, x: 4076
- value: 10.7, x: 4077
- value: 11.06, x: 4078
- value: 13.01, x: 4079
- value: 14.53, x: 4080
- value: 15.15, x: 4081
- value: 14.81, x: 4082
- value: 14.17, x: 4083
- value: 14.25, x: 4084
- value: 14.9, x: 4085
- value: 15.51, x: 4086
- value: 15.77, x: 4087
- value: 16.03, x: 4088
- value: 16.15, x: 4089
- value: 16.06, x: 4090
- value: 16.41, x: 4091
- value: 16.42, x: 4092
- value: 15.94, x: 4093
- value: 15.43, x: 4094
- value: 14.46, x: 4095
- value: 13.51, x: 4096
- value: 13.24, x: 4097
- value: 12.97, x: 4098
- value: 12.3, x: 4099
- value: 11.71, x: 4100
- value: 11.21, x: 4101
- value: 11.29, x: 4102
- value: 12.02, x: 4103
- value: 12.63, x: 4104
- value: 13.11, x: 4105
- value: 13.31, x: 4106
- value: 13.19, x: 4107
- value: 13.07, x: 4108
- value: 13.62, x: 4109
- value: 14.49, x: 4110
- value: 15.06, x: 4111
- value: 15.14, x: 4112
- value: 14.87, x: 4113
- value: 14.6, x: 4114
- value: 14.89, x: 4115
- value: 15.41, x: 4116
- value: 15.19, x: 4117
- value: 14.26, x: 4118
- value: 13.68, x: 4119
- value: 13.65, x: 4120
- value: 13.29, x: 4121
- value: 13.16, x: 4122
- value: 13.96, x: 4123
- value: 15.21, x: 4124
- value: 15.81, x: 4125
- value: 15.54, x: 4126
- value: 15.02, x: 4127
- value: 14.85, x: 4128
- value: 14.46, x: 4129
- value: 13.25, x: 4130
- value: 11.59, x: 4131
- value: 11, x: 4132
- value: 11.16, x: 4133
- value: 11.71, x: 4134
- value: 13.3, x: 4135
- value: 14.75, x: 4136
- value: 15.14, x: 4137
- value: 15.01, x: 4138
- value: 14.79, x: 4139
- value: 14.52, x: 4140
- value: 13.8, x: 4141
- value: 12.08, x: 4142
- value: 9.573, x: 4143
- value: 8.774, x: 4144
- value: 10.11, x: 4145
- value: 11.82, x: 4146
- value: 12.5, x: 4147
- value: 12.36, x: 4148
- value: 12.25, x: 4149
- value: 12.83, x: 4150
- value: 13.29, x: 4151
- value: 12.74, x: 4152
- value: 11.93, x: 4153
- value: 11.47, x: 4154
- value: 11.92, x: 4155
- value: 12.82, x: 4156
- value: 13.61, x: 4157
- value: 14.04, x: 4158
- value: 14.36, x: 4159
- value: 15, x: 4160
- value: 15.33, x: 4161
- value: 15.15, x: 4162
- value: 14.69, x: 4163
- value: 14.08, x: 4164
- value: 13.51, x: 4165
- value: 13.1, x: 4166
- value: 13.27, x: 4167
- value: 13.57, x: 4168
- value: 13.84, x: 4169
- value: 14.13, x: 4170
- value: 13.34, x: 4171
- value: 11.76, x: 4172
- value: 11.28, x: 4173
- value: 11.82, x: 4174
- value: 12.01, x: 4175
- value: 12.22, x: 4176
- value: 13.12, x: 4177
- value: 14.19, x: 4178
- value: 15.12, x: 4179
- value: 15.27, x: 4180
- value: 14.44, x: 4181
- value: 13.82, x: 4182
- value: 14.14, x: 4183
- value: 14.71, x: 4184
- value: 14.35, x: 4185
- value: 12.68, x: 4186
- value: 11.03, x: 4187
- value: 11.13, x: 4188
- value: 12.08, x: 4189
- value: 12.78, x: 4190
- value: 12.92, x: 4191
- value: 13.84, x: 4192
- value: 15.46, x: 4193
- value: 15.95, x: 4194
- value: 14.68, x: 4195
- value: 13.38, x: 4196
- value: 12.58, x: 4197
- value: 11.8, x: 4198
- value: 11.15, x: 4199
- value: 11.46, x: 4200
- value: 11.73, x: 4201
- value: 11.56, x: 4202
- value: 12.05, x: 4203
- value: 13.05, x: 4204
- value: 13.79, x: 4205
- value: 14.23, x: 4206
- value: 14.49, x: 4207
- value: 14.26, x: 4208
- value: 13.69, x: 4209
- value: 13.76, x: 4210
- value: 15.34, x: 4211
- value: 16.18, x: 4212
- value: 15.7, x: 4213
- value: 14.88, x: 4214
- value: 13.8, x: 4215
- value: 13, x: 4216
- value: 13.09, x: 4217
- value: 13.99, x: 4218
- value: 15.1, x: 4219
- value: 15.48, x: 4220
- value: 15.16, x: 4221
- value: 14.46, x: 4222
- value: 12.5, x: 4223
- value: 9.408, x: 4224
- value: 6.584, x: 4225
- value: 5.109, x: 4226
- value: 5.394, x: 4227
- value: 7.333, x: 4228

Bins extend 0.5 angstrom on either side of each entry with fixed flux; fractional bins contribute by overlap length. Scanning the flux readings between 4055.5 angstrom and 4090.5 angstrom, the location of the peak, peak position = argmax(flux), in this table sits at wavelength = 4089 angstrom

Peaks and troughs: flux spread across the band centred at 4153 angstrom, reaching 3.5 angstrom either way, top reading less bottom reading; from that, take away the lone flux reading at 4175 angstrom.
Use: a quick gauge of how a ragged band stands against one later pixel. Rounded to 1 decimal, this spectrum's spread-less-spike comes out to -10.2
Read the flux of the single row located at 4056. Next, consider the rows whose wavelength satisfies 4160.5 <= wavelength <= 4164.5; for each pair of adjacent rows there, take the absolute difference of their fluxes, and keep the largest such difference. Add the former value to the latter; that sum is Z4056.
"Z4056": 14.0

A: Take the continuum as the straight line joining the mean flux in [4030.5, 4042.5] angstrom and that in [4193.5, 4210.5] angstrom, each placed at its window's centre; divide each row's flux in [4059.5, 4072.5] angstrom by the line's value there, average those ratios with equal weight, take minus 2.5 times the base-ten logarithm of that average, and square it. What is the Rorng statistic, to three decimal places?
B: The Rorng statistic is 0.023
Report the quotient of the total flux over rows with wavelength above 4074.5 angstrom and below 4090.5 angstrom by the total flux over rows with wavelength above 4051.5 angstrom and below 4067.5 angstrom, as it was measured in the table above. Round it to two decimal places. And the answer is 1.18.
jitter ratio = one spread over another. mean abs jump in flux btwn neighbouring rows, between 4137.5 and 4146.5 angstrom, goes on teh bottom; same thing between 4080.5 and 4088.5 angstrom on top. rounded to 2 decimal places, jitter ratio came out 0.35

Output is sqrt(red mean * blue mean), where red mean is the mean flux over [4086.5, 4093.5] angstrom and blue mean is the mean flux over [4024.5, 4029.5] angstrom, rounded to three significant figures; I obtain 14.4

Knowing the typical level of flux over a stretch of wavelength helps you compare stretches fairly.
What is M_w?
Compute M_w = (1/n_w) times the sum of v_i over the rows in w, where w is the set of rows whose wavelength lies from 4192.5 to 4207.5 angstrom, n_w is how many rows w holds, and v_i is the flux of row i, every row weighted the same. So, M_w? 13.2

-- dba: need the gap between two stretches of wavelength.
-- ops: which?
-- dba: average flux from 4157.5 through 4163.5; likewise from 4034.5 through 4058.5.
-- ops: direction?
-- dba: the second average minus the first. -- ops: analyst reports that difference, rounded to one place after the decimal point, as -2.3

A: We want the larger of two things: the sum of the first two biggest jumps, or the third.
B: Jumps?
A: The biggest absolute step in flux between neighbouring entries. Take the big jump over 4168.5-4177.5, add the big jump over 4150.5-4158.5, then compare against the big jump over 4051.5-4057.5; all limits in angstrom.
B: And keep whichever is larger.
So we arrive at 2.48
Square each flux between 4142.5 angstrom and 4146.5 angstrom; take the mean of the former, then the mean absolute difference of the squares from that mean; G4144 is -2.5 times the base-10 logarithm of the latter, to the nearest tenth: -3.2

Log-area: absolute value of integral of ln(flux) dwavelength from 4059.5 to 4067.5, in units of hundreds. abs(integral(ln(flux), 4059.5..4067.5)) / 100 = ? 0.187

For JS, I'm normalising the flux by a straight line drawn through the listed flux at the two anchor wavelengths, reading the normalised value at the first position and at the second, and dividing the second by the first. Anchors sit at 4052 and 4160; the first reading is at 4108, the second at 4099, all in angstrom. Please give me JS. 0.94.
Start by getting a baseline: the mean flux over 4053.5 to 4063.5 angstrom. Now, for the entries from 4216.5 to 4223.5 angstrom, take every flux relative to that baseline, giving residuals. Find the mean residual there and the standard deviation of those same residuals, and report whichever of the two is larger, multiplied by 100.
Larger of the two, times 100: 178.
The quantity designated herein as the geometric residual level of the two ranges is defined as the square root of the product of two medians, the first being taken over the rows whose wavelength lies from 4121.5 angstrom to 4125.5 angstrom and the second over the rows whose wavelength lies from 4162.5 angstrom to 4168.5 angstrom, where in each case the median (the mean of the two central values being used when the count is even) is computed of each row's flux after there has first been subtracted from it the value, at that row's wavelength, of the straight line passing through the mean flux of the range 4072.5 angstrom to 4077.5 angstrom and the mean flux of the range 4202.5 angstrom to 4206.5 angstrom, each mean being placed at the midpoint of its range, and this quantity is 1.4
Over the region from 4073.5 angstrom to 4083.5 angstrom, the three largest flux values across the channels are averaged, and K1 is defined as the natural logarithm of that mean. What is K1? 2.70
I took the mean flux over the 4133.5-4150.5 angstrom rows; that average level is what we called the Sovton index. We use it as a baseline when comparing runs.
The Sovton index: 12.7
